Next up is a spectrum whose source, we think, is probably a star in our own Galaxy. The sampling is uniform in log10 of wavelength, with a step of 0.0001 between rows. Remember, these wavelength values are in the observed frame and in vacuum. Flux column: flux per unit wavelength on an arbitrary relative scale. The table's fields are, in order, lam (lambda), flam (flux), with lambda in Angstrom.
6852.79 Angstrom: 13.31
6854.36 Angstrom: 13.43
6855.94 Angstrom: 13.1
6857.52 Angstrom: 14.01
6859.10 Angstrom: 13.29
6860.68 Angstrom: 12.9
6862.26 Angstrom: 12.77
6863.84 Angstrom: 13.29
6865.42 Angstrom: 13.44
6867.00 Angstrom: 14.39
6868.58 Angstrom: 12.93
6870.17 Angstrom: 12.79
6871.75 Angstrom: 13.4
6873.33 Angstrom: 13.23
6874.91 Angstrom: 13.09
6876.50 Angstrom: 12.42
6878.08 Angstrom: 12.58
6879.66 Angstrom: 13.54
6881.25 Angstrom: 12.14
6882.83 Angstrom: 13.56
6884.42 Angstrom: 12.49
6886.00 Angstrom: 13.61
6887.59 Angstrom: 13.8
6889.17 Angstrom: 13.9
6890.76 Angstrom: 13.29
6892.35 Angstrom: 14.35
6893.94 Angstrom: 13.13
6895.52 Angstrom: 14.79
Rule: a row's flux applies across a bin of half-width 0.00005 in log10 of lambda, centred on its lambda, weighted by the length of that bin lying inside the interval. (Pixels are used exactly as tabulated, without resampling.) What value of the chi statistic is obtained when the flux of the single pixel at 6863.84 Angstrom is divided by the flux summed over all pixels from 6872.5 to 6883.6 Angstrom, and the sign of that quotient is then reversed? -0.147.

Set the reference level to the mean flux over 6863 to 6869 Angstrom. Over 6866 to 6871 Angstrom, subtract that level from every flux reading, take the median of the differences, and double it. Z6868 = -1.2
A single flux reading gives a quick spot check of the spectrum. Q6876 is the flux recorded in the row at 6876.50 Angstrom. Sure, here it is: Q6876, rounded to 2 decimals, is 12.42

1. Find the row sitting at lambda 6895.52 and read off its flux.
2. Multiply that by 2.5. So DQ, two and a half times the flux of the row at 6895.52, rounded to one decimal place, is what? 37.0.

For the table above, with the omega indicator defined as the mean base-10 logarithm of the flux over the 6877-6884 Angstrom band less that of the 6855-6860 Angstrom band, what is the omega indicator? -0.02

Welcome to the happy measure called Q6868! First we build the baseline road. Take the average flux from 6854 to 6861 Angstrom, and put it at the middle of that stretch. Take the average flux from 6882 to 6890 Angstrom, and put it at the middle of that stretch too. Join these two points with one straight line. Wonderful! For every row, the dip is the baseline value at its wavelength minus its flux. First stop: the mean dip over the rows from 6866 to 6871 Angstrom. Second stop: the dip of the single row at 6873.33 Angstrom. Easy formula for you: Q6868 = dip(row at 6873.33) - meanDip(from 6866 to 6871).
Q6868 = 0.16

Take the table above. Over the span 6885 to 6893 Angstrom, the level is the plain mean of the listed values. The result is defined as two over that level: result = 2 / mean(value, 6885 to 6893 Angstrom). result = 0.145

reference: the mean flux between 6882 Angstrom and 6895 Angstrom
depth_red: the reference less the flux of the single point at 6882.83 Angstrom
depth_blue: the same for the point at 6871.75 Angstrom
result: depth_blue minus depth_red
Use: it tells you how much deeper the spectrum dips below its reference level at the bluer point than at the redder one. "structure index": 0.16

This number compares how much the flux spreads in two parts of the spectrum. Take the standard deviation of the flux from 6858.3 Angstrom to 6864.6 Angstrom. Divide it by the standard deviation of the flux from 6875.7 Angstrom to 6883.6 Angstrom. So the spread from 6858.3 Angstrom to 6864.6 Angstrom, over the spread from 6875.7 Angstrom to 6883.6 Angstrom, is 0.4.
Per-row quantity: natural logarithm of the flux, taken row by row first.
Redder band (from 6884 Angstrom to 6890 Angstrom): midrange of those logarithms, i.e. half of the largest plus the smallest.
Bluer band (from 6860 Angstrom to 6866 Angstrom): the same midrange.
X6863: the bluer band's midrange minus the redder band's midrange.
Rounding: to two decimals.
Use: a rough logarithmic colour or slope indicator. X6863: -0.01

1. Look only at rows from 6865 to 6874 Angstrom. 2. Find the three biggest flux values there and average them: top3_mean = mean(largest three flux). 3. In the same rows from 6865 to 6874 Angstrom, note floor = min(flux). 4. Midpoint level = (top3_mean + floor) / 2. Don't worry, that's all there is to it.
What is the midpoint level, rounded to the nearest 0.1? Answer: 13.3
